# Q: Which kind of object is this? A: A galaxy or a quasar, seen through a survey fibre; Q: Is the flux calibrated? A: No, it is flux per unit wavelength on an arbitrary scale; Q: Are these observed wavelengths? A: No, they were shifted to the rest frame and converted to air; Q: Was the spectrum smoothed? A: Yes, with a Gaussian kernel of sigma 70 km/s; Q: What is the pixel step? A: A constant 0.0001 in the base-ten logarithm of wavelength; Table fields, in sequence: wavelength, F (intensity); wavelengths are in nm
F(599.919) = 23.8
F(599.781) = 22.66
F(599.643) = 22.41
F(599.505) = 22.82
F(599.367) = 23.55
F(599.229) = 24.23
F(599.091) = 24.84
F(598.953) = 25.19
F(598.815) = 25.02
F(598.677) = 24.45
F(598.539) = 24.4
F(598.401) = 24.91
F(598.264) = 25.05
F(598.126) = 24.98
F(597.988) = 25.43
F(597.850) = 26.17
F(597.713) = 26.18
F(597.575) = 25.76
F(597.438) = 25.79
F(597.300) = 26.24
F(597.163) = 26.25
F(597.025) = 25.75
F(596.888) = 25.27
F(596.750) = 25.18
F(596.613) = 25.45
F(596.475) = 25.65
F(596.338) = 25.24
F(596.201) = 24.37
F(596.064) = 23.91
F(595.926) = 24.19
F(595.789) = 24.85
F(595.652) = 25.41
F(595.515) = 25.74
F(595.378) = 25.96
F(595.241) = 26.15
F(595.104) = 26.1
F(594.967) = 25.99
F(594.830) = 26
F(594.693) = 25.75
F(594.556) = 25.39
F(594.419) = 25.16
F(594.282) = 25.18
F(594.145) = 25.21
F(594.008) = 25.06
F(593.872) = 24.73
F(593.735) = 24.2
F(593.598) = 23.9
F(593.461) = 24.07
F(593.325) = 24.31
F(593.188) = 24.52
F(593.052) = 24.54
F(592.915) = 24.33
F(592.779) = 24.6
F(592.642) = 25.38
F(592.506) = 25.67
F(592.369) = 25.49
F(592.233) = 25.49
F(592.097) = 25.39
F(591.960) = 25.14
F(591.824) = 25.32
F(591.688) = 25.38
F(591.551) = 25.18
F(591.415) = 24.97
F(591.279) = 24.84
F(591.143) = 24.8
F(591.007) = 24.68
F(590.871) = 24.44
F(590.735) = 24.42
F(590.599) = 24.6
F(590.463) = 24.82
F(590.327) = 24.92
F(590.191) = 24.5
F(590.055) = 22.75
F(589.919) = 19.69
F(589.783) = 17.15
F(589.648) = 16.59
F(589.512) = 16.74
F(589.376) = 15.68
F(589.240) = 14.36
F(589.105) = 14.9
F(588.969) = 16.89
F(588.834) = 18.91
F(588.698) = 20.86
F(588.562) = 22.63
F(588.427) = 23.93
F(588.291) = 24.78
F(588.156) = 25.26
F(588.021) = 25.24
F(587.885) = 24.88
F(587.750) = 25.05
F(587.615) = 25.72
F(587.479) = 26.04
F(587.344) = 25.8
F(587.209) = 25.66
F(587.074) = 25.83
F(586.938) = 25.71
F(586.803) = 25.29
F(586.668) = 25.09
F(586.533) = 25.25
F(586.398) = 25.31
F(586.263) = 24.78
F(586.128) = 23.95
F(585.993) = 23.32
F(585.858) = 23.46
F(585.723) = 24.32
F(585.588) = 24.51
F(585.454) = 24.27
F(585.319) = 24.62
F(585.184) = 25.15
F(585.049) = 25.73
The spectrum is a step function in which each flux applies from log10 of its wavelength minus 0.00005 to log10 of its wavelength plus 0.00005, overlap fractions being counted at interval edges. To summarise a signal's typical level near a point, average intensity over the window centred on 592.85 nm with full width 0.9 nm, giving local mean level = 24.8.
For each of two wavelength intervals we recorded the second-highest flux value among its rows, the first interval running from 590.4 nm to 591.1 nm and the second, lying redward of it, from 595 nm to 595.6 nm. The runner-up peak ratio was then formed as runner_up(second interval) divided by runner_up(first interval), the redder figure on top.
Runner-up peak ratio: 1.06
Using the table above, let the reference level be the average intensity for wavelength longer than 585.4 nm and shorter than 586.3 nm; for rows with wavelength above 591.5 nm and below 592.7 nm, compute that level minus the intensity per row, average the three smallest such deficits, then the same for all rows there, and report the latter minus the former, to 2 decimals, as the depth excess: 0.17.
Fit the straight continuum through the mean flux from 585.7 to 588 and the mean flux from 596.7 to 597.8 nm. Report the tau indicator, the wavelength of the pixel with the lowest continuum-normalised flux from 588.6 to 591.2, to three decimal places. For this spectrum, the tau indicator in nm 589.240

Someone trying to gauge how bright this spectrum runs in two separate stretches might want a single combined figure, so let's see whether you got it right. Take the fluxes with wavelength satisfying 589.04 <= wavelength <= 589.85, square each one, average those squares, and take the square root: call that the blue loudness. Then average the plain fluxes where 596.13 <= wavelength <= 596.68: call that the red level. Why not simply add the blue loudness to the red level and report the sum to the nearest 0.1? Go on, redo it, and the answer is 41.1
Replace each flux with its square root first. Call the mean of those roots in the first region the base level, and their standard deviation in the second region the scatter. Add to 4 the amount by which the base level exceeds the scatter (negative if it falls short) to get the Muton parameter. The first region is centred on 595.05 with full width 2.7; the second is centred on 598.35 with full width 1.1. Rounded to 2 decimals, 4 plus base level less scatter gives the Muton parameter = 8.97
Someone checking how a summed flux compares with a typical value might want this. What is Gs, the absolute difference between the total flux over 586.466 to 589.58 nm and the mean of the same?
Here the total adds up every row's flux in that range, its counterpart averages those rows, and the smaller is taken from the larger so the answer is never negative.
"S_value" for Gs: 498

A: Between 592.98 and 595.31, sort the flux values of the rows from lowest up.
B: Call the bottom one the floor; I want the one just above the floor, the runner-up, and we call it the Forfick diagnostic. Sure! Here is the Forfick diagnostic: 24.07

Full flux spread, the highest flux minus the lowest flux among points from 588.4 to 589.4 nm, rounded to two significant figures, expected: 9.6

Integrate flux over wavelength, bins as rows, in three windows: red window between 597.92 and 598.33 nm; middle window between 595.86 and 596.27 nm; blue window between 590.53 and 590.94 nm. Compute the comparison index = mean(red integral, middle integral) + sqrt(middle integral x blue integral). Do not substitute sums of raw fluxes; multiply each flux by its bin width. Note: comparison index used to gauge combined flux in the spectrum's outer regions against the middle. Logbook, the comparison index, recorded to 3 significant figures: 20.1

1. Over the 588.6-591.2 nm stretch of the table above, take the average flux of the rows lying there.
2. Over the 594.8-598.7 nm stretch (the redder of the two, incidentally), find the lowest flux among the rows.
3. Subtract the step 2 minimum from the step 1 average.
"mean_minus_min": -3.3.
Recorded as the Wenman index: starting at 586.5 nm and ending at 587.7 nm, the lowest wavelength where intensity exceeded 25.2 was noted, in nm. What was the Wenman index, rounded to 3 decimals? 586.533 nm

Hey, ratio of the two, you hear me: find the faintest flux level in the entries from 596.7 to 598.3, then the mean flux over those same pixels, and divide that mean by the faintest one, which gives 1.028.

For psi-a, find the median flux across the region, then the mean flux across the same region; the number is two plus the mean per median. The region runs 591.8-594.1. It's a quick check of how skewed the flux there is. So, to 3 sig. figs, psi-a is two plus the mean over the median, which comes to 3.00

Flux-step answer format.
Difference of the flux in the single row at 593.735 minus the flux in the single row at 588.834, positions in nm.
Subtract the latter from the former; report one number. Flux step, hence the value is 5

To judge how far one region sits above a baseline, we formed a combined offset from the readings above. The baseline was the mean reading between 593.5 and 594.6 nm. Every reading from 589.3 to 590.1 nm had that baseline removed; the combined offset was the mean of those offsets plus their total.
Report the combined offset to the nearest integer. -47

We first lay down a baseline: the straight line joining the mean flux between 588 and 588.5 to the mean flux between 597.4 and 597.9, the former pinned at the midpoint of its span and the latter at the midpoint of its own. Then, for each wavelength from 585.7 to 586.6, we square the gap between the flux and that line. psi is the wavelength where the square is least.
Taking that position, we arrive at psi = 585.723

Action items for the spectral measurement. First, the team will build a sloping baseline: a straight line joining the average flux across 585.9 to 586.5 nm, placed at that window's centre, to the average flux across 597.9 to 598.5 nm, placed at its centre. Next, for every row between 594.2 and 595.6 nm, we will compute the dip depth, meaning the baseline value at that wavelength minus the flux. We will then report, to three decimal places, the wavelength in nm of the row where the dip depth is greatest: 594.419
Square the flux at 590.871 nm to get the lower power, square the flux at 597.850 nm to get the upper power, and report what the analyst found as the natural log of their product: 12.92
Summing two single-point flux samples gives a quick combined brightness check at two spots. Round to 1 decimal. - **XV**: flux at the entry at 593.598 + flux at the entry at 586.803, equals 49.2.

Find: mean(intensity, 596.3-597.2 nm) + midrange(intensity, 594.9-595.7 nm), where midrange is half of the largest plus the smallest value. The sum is 51.3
